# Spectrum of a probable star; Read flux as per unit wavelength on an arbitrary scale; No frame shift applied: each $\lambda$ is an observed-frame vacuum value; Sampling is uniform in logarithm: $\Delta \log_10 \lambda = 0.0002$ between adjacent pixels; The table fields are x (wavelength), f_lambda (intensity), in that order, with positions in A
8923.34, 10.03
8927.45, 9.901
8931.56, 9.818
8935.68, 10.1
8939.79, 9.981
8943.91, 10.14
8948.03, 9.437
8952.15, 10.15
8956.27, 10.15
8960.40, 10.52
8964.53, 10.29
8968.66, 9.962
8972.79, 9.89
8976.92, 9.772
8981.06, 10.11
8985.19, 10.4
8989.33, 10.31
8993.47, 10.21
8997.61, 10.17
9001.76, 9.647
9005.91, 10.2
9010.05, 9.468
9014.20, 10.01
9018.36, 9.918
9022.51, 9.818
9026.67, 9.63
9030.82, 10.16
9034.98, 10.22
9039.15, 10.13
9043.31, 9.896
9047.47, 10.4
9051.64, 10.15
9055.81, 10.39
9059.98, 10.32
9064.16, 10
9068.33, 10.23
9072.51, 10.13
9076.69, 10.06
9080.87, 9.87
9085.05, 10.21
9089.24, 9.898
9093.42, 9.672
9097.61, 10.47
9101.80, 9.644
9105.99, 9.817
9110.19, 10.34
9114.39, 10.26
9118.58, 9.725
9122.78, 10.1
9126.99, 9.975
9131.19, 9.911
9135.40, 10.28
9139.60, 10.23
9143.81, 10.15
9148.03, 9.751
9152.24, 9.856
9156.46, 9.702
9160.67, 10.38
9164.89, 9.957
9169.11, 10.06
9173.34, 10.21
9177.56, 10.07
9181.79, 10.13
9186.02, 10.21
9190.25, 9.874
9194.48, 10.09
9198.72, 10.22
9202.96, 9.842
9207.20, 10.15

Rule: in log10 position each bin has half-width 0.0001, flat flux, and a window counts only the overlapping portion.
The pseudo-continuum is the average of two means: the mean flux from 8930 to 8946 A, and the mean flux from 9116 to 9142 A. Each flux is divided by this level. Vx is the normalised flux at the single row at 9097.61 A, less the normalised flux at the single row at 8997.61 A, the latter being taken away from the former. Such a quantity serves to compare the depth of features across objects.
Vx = 0.030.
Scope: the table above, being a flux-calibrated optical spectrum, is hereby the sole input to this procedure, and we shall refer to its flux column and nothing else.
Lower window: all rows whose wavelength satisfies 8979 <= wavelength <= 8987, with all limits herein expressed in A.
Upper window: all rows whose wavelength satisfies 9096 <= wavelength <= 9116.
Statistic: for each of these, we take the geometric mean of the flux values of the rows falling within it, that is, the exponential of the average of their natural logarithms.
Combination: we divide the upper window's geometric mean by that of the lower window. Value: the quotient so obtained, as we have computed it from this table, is 0.985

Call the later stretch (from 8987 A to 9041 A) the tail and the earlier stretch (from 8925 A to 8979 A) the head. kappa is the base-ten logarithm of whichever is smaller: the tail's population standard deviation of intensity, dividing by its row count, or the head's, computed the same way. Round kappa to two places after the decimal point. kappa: -0.59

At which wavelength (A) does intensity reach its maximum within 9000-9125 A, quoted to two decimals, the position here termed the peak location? 9097.61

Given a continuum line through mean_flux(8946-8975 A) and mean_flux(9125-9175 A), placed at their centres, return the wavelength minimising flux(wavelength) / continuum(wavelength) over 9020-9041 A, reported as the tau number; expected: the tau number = 9026.67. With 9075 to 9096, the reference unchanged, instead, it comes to 9093.42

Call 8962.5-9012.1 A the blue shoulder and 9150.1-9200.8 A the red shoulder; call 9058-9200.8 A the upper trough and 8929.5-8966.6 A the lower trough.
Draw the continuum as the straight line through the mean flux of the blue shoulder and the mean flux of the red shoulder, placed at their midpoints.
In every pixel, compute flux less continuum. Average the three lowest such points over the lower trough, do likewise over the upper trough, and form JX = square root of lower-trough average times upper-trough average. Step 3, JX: 0.33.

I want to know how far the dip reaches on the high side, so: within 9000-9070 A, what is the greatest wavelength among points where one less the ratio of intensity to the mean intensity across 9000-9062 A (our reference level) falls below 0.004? 9068.33 A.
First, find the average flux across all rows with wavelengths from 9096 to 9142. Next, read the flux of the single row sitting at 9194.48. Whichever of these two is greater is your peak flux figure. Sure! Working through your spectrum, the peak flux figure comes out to 10.09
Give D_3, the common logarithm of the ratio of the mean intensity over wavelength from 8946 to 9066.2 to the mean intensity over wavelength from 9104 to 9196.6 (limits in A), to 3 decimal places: 0.000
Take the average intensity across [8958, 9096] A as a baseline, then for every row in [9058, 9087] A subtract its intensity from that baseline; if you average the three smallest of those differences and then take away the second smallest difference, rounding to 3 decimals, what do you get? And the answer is -0.023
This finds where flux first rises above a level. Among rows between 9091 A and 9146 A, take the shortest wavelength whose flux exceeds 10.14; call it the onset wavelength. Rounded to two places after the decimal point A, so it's 9097.61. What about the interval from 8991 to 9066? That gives 8993.47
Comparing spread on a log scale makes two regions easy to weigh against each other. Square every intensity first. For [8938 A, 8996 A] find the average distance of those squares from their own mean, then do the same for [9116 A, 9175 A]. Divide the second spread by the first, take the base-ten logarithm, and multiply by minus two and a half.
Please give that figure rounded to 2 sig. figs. 0.13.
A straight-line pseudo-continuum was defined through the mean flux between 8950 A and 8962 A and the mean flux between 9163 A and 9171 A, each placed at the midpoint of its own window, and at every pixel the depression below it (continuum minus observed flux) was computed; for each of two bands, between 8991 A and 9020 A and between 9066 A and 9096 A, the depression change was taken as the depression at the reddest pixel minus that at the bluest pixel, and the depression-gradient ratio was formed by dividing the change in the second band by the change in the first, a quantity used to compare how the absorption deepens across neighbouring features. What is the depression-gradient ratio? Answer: 2.0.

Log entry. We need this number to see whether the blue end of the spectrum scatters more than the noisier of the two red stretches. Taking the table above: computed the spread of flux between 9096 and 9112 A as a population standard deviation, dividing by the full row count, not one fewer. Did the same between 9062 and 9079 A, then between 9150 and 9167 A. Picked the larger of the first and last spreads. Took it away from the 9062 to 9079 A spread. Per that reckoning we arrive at -0.26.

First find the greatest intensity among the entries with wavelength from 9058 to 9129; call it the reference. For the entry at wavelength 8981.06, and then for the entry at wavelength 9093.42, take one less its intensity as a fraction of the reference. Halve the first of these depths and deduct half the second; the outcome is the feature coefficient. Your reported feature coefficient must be -0.021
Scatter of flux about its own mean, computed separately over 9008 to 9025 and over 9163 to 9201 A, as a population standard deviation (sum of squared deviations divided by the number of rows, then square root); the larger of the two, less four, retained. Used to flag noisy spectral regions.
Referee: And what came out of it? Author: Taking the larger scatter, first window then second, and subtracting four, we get -3.79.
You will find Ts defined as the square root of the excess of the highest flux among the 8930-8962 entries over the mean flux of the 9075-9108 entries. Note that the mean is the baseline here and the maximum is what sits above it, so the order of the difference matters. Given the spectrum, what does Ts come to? 0.75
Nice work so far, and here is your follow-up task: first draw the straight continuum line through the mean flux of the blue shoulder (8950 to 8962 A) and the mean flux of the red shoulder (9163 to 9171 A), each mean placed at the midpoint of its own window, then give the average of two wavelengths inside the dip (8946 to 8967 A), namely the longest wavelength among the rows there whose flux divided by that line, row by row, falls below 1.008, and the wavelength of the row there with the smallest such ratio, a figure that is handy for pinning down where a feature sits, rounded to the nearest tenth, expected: 8956.3 A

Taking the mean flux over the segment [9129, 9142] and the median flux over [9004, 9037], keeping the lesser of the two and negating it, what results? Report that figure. -9.96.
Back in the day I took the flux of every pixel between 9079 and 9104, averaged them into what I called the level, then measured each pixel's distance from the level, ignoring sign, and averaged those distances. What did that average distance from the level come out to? 0.25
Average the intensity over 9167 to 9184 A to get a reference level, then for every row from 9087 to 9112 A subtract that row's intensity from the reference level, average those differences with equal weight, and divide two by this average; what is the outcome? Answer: 14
